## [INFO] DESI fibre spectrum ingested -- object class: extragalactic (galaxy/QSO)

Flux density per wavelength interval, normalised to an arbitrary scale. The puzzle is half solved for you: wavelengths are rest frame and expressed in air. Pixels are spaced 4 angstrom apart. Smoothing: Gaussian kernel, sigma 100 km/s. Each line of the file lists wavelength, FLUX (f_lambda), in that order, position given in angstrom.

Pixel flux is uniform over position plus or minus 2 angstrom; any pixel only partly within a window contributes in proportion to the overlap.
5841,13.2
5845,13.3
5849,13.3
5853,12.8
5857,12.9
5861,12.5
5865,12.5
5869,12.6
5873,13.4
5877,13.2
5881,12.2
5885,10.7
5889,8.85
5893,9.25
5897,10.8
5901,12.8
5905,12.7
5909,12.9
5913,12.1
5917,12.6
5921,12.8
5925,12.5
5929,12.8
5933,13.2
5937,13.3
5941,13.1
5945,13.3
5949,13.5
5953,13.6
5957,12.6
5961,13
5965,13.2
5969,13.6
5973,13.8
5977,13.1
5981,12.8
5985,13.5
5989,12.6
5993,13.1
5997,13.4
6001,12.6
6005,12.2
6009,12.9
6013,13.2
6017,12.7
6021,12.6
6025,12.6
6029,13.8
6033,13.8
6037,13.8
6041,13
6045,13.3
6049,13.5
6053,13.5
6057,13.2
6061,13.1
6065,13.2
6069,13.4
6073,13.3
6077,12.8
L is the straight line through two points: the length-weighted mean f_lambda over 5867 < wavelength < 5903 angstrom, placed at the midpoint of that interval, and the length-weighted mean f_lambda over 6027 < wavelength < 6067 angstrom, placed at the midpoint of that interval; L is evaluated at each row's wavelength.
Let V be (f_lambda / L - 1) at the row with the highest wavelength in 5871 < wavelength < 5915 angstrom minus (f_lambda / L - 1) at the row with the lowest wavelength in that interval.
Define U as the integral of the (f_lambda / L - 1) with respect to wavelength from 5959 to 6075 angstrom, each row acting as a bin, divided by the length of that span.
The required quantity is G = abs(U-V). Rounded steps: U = 0.008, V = -0.16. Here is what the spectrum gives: 0.16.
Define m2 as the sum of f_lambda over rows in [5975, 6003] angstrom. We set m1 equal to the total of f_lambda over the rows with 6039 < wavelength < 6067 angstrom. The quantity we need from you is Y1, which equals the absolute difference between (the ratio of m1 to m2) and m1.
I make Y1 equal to 91.8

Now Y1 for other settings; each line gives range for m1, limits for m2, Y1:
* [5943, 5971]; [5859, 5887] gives 91.7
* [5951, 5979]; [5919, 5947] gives 91.9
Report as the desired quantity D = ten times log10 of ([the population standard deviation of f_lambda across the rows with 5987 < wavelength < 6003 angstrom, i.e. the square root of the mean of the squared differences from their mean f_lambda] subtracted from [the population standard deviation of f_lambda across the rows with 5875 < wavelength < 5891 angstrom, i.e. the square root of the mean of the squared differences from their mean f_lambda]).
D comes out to 1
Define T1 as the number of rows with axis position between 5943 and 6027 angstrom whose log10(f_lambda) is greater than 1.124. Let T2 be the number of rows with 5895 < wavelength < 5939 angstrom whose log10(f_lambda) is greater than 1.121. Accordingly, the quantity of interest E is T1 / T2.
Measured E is 6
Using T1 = 6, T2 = 1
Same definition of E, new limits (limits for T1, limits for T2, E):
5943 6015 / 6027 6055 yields 1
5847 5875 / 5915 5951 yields 0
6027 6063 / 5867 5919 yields 5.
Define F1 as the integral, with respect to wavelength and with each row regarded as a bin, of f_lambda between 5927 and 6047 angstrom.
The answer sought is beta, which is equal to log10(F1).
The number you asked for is 3.20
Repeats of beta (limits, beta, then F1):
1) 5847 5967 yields 3.18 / 1500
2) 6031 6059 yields 2.58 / 376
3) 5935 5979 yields 2.77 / 584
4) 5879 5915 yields 2.61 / 409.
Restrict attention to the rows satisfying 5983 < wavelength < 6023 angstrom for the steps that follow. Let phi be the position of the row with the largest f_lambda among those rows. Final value 5985 angstrom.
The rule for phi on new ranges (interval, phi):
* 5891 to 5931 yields 5909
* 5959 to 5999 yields 5973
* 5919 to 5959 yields 5953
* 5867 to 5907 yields 5873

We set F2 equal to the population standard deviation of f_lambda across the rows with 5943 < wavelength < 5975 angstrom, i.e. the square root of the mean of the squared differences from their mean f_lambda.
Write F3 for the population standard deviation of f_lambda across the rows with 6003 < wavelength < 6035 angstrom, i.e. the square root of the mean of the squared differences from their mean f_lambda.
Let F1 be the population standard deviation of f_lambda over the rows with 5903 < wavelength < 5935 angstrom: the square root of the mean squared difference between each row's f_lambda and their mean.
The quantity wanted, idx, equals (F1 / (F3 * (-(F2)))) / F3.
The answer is -3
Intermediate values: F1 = 0.30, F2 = 0.36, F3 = 0.545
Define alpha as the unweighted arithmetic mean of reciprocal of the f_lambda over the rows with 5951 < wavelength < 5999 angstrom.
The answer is 0.0759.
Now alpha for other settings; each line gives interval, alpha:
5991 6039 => 0.0767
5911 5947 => 0.0779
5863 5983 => 0.0805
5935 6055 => 0.0760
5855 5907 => 0.0856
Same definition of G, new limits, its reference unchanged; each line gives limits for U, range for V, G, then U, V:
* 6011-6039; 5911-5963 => 0.02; 0.004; 0.03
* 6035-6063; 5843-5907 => 0.11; -0.007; -0.12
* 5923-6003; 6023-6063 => 0.05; 0.056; 0.01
